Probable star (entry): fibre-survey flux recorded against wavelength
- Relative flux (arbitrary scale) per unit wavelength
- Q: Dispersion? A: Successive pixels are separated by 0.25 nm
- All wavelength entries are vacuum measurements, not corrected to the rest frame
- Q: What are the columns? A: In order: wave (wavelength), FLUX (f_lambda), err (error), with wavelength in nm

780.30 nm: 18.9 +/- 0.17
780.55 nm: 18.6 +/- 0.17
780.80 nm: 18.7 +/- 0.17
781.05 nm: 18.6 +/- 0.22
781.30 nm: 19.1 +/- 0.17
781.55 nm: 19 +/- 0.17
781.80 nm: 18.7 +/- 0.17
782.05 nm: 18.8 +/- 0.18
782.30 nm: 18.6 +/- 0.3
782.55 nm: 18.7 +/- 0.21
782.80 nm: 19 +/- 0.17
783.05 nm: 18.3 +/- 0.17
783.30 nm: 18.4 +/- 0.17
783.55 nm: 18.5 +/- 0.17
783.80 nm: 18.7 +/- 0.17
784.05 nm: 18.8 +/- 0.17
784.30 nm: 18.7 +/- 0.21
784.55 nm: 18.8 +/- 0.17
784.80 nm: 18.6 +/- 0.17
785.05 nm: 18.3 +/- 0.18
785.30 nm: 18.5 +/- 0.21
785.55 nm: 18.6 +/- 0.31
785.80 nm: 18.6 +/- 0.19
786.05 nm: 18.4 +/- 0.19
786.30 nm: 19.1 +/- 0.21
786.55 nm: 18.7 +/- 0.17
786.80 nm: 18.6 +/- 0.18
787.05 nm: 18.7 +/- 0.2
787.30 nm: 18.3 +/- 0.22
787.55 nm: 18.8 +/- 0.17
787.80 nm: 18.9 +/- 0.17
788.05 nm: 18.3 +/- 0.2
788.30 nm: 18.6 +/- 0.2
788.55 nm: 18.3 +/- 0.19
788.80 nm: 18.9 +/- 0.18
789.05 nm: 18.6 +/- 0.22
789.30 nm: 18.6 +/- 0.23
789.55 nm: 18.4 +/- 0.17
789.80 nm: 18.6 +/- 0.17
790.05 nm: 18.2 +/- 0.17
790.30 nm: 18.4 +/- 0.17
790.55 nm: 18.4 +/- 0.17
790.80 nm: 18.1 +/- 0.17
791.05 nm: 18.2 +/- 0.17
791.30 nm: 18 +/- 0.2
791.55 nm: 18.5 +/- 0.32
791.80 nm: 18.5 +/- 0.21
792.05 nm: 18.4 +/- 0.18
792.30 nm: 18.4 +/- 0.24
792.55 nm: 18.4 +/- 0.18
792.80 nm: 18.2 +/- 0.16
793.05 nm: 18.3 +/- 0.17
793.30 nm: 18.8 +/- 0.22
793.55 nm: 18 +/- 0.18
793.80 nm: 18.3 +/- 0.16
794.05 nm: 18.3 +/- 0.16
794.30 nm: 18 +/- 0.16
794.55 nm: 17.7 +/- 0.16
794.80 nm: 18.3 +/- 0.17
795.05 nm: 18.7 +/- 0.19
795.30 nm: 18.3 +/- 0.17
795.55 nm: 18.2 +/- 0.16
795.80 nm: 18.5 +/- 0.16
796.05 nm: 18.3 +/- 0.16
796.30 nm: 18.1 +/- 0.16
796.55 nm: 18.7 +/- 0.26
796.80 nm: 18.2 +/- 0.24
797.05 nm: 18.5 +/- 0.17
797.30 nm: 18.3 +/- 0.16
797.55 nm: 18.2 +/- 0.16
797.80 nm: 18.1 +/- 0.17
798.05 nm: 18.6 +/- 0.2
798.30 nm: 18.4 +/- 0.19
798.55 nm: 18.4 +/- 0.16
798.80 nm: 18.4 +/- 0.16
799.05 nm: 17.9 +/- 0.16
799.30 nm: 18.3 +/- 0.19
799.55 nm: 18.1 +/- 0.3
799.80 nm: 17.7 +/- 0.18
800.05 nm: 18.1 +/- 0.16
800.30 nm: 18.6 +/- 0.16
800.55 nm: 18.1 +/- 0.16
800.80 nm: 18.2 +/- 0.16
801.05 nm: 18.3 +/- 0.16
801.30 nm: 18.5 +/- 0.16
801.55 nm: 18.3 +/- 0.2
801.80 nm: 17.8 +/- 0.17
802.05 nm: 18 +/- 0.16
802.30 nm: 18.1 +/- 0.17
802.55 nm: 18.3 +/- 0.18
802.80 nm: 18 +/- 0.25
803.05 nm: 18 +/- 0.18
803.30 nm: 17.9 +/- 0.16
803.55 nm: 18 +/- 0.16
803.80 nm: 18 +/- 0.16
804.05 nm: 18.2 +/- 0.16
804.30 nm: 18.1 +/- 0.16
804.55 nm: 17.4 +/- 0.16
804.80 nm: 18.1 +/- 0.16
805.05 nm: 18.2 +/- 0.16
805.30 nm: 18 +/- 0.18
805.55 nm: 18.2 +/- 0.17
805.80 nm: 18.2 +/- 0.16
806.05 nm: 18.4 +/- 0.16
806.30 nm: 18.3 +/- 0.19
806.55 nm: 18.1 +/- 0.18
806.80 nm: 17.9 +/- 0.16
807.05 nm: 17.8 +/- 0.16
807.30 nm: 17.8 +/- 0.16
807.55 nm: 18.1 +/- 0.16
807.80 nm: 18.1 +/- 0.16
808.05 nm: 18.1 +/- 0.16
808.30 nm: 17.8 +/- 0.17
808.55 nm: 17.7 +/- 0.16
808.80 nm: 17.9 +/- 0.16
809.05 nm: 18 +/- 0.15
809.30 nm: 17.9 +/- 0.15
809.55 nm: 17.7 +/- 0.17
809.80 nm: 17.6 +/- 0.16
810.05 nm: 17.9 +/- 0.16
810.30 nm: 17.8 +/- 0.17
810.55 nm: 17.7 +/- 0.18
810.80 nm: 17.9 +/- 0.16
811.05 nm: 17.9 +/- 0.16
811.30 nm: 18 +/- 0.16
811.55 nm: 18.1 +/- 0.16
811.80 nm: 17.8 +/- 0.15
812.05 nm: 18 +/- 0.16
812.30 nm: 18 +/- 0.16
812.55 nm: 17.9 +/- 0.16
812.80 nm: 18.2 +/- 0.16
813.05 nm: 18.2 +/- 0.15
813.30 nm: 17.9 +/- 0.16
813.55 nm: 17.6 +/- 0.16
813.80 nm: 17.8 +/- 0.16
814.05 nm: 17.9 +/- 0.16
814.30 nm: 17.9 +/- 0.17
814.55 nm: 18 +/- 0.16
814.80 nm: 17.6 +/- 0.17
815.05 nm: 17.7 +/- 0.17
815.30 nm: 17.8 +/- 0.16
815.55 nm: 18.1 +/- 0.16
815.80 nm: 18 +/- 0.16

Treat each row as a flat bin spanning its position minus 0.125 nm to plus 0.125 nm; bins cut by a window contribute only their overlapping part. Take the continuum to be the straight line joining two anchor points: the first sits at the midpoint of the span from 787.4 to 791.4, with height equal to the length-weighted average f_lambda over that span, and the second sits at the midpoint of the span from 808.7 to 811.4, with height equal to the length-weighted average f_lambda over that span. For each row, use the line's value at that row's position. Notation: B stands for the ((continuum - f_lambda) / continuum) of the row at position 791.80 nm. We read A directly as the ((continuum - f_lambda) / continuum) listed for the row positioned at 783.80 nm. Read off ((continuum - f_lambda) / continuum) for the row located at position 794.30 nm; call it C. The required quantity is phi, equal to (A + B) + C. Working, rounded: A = -0.004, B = -0.006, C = 0.017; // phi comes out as 0.007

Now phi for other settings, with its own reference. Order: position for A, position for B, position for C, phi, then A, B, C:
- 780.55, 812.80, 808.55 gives -0.008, 0.006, -0.025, 0.011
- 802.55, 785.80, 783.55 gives -0.008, -0.013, -0.002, 0.007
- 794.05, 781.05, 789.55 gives 0.010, 0.001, 0.006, 0.003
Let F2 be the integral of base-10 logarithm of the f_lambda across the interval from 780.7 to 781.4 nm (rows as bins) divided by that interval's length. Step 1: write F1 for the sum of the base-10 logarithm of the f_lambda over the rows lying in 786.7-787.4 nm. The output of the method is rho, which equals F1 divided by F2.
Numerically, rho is 2.99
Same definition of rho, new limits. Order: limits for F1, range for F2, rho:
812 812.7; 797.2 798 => 2.98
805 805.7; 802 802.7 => 3.00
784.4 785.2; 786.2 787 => 2.99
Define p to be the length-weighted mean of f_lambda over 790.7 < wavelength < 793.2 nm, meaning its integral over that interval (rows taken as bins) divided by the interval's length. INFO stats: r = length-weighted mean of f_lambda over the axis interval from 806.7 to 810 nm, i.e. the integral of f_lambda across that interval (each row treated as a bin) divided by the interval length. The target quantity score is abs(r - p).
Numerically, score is 0.4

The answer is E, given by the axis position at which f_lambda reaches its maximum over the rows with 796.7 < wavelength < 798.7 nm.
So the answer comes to 798.05 nm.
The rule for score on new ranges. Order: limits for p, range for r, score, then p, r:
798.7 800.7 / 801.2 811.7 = 0.2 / 18.1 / 18.0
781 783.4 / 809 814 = 0.8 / 18.7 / 17.9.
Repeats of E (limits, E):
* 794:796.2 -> 795.05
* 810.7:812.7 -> 811.55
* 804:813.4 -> 806.05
